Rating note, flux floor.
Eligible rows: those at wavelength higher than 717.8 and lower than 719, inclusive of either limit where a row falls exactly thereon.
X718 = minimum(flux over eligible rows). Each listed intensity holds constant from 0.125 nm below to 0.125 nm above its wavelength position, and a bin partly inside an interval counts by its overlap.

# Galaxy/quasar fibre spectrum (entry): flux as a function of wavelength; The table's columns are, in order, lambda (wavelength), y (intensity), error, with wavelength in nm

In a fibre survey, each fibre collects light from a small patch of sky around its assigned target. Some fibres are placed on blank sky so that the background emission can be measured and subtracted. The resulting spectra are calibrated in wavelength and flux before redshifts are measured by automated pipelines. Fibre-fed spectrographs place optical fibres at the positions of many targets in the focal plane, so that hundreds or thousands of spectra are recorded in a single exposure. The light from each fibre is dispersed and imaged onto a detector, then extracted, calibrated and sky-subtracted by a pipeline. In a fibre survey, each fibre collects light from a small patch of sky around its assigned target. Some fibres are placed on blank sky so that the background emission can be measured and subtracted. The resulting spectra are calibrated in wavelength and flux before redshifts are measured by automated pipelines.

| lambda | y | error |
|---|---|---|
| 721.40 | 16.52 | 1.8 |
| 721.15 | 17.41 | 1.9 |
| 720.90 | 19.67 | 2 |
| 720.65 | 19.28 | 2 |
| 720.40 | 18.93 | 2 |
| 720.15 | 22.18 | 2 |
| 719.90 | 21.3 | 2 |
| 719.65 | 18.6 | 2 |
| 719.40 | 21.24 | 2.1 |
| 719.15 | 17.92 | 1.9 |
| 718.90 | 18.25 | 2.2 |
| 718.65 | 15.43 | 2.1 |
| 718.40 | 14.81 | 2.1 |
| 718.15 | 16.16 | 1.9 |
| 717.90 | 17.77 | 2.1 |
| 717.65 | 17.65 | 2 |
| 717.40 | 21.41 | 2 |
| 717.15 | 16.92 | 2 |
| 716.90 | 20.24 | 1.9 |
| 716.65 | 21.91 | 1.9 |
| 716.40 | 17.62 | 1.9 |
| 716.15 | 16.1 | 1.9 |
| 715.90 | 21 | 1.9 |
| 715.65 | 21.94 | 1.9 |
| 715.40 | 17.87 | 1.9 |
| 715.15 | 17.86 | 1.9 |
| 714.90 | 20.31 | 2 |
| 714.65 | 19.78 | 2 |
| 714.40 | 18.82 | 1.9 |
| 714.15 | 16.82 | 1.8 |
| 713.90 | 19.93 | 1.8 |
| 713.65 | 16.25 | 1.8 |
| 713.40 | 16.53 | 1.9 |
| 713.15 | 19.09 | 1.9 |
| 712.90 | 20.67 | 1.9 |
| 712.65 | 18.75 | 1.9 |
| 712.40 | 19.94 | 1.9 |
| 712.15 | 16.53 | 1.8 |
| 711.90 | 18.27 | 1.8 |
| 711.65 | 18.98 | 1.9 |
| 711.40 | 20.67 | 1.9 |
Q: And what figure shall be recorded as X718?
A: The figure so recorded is 14.81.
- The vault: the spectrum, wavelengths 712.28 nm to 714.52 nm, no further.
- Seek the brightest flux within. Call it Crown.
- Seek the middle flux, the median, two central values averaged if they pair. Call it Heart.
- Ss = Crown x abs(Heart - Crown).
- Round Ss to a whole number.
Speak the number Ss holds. 38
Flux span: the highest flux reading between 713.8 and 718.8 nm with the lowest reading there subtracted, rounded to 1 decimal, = 7.1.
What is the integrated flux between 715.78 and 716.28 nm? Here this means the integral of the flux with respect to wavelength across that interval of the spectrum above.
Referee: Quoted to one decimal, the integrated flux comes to 9.3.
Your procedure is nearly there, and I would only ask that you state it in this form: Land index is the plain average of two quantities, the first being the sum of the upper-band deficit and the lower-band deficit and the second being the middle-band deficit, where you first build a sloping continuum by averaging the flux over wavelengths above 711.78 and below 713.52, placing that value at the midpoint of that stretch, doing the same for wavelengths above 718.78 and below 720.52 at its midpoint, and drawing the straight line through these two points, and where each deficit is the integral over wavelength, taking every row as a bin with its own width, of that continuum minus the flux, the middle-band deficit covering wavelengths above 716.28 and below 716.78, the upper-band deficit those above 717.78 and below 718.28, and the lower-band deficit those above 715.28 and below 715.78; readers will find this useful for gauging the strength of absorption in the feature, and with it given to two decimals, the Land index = 0.28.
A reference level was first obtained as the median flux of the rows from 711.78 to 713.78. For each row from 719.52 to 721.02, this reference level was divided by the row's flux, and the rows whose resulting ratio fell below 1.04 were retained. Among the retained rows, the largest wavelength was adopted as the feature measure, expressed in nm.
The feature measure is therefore 720.90 nm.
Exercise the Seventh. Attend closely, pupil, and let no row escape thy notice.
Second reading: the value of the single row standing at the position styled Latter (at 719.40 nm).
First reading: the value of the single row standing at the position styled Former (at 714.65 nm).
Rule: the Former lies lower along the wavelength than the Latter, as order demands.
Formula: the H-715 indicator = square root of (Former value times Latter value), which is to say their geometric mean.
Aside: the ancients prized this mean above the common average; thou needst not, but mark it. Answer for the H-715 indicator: 20.5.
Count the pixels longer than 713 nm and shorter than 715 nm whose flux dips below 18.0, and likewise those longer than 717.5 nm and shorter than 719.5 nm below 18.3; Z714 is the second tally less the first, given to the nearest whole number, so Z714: 4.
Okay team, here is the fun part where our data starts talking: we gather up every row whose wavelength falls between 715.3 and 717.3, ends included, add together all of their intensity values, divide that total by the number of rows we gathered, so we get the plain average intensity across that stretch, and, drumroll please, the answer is 19.2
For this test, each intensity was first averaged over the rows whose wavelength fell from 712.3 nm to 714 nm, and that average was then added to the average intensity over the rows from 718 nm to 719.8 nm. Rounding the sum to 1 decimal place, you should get 36.2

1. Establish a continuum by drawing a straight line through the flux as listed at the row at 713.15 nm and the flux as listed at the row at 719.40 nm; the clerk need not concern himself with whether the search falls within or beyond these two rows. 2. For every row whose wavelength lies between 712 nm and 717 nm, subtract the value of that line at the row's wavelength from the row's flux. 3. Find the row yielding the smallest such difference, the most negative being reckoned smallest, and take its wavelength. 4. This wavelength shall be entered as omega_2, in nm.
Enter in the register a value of 716.15 nm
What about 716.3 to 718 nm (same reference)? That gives 717.15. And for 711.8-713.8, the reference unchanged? 713.65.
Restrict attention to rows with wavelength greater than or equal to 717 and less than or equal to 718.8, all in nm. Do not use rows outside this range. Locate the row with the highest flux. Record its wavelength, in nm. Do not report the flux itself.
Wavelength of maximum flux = 717.40 nm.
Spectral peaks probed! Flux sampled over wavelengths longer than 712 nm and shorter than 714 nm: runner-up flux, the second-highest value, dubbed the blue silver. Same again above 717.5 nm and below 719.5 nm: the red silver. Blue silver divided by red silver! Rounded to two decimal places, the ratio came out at 1.09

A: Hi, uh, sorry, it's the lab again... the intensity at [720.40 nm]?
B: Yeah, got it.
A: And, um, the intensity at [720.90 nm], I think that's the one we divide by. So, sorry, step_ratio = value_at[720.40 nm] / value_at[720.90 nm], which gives 0.96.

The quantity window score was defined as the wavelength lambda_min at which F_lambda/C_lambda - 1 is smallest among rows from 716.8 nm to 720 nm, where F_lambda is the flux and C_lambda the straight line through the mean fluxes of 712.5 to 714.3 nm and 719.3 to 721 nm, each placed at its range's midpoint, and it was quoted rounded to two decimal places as 718.40 nm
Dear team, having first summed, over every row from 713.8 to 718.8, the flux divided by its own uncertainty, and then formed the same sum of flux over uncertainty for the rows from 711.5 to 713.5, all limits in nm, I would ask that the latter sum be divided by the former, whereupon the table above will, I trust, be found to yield 0.42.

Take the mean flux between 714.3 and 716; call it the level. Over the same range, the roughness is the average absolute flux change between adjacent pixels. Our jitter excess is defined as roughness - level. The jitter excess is -18.2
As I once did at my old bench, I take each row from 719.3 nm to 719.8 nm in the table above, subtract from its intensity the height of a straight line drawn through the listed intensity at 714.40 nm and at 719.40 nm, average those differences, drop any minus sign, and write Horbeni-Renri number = 1.4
